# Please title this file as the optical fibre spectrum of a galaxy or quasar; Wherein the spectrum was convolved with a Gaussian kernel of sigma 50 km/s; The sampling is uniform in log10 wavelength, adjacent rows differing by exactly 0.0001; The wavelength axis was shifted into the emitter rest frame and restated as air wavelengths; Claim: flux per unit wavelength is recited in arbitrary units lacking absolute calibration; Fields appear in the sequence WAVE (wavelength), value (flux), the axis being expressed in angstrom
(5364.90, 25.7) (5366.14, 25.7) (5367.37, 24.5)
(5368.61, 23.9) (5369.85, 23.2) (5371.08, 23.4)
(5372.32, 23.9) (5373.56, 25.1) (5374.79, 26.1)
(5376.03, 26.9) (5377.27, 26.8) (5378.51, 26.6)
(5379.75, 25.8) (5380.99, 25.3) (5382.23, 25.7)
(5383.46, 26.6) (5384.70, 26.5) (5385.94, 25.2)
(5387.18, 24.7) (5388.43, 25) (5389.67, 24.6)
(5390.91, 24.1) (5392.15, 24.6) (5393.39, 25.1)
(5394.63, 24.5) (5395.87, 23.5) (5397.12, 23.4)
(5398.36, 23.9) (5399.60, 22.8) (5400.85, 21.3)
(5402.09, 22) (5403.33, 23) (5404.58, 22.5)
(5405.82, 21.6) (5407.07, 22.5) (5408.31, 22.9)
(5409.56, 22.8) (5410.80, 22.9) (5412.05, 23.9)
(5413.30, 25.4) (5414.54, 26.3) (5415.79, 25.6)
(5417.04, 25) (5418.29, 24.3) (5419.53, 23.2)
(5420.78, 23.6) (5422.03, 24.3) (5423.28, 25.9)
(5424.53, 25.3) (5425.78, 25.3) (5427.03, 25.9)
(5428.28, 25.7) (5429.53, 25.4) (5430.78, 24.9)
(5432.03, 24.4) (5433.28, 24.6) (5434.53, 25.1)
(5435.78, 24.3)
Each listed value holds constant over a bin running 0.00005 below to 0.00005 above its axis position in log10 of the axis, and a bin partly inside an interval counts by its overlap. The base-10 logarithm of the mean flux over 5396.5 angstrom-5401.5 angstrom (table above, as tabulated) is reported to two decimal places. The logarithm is 1.36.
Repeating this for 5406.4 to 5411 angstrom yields 1.36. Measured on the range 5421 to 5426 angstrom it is 1.40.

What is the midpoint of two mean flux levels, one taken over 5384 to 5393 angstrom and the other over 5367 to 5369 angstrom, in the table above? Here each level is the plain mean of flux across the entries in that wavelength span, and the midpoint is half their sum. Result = 24.6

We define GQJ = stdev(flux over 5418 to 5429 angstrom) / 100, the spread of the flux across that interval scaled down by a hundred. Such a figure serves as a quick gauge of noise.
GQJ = 0.010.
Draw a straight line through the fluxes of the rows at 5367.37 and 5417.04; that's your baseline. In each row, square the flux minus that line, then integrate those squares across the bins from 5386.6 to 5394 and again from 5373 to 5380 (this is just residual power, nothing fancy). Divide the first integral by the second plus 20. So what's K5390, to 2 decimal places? 0.02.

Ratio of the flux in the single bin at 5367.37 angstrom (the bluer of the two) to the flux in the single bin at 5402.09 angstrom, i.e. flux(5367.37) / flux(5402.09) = 1.11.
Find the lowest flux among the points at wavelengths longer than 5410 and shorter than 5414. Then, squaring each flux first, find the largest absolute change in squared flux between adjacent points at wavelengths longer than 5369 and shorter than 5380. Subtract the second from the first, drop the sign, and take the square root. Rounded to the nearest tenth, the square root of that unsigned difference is 6.0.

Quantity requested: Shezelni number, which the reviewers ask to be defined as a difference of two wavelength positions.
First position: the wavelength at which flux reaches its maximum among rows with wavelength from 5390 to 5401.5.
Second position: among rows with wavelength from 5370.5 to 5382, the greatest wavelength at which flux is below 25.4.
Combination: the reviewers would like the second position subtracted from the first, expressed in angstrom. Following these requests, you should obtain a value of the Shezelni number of 12.4 angstrom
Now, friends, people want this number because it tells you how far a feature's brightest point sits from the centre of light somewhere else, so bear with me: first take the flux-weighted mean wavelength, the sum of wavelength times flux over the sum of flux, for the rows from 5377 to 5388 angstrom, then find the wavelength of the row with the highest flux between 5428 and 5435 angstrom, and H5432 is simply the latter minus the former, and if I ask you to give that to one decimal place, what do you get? 46.1 angstrom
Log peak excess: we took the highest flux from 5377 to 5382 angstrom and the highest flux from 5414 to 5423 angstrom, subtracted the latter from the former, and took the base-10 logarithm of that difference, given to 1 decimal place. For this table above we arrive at -0.3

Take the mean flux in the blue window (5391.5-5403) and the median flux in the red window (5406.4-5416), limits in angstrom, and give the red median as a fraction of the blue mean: 1.00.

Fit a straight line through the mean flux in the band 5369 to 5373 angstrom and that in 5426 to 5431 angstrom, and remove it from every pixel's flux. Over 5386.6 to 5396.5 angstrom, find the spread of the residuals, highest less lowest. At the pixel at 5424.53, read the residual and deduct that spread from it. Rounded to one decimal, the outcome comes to -1.8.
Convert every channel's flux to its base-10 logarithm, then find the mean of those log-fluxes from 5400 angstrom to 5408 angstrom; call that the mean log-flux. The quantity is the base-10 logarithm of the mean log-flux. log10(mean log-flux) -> 0.129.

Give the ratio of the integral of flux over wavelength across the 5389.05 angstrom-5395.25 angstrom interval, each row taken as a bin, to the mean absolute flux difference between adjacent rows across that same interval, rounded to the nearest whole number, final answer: 291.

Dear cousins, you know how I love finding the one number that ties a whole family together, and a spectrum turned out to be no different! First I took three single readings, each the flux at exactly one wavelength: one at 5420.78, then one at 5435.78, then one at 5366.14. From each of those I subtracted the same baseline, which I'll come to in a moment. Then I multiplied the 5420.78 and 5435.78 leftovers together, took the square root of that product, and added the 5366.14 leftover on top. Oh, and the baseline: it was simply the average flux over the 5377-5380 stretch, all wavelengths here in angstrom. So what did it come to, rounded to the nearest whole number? 2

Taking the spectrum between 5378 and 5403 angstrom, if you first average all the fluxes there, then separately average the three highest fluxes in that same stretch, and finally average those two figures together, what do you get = 25.6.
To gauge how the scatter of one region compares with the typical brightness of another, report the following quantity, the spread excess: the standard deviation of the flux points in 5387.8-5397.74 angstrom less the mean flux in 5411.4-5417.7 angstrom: -24.6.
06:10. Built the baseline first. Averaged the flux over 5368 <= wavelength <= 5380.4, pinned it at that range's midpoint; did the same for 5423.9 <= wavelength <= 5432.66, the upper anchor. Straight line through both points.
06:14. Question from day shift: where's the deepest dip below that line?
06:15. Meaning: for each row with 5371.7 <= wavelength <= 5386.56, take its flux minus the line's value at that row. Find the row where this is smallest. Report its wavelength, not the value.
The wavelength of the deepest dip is 5372.32 angstrom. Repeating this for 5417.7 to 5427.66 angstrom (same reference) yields 5419.53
